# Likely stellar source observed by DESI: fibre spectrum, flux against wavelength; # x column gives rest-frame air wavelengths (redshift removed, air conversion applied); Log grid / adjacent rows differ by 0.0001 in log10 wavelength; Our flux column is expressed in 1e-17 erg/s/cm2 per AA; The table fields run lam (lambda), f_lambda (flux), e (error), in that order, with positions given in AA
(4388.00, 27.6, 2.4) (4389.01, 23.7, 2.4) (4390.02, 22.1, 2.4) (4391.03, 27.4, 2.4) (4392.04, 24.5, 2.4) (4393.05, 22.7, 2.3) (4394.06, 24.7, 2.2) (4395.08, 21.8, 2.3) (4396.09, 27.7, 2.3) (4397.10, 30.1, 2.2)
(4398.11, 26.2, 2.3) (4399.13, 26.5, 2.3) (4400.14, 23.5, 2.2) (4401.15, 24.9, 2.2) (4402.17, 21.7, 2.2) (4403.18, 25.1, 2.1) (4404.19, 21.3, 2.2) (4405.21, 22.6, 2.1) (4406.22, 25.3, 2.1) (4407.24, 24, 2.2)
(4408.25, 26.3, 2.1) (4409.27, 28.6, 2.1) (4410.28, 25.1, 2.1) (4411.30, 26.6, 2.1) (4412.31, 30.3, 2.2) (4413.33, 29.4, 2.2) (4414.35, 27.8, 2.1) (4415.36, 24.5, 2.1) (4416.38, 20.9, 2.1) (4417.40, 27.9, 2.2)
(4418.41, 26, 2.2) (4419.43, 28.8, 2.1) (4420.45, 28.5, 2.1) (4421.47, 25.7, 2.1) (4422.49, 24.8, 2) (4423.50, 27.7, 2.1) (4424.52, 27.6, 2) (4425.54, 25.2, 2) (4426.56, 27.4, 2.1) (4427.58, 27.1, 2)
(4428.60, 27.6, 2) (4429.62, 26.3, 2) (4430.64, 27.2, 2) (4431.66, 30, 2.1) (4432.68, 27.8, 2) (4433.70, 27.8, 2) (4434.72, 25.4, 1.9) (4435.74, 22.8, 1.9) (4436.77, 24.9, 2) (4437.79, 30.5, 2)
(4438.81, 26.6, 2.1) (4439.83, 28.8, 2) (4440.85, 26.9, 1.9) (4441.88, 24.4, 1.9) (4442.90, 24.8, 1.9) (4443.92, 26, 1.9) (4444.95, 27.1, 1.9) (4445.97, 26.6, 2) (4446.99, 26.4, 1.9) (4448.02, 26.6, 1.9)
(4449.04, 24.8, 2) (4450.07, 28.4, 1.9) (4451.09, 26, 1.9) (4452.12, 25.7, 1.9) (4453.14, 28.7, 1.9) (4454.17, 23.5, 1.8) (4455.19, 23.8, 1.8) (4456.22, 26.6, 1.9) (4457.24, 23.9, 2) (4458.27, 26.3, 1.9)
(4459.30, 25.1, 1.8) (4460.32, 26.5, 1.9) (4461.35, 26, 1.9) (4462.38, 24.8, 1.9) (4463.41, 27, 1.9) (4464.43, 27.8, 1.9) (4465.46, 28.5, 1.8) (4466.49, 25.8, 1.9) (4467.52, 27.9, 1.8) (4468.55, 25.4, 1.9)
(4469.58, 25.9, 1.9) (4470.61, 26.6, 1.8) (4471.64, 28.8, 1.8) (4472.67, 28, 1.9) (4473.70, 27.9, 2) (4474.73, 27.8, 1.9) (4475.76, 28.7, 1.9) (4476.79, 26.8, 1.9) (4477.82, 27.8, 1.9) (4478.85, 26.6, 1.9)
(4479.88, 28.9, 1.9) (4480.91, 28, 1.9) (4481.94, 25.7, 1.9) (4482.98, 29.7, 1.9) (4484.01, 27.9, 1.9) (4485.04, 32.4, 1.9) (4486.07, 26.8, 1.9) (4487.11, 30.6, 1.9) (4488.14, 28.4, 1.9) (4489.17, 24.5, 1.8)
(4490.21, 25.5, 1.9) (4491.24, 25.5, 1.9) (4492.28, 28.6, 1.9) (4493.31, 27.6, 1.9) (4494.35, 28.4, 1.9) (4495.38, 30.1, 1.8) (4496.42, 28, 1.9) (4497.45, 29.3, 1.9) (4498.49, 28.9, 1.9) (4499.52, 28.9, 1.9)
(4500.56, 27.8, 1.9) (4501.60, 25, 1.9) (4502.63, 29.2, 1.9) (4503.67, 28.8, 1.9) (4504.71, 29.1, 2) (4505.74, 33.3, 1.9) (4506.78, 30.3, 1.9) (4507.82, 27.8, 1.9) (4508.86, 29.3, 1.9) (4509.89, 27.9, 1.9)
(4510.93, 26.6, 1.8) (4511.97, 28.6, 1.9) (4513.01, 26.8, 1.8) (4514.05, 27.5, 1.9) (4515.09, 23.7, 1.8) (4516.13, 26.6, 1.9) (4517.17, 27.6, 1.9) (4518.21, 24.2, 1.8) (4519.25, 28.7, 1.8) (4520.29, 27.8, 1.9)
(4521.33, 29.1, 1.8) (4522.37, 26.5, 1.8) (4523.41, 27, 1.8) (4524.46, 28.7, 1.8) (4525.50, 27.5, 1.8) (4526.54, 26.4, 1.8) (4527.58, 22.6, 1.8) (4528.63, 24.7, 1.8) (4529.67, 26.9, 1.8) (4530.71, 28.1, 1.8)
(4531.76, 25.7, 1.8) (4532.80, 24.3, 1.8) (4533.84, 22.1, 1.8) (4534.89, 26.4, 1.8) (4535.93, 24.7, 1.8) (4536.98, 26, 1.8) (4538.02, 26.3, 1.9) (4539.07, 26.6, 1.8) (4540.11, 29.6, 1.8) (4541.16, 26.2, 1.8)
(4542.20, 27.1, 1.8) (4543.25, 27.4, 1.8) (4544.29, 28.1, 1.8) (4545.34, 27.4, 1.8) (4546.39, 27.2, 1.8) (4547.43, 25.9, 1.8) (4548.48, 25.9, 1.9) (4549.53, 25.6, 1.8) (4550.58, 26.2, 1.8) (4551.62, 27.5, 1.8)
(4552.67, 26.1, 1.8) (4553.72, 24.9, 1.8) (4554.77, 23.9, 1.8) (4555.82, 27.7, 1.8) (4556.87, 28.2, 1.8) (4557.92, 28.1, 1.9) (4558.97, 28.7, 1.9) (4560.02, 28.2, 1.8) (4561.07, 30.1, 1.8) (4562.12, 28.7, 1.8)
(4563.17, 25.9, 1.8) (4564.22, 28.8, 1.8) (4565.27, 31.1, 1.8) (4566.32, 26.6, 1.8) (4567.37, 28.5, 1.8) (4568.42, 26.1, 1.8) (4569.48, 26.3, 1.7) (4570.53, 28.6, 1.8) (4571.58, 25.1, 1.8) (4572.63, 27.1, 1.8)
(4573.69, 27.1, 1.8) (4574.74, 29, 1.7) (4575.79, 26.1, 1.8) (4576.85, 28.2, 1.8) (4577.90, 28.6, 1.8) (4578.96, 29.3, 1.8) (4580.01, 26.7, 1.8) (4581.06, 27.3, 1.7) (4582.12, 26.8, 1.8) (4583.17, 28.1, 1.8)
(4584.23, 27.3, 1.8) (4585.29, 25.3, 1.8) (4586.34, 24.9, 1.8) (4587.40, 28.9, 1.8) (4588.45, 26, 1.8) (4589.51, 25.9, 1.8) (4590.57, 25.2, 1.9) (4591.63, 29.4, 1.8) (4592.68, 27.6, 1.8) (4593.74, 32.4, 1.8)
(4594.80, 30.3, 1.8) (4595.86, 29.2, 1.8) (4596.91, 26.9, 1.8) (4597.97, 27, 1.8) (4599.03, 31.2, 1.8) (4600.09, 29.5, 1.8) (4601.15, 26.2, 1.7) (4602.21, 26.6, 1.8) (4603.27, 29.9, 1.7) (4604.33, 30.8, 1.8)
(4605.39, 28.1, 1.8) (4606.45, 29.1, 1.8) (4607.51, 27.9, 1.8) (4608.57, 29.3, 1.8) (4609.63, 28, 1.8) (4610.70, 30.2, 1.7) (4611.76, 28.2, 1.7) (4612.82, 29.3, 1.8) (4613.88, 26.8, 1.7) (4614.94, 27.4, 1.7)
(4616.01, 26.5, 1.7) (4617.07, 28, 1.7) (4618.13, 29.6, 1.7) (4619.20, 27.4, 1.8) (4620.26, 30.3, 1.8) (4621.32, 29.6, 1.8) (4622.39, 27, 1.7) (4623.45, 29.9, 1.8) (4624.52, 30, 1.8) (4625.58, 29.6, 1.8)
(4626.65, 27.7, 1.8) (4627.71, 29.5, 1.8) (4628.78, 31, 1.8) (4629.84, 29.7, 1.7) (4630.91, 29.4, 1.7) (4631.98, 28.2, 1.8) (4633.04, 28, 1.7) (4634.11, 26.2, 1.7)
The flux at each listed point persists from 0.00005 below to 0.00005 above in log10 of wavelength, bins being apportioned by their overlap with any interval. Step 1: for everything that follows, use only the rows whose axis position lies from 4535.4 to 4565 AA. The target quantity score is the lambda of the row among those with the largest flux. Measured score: 4561.07 AA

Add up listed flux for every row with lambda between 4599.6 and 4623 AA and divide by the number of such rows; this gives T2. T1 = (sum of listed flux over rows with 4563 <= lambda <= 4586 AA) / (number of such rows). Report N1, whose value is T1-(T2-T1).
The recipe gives 26.5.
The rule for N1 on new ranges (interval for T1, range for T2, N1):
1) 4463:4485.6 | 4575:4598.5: 27.8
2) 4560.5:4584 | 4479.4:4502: 27.4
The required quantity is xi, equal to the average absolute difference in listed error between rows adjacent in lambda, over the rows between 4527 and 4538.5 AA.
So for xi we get 0.010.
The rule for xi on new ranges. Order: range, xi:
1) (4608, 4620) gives 0.040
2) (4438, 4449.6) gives 0.050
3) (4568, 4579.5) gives 0.040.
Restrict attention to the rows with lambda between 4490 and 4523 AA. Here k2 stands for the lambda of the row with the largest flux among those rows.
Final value 4505.74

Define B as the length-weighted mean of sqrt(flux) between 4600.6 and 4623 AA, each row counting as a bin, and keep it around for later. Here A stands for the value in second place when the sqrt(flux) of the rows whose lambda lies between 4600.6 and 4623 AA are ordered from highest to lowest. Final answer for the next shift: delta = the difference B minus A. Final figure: -0.18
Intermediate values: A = 5.50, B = 5.33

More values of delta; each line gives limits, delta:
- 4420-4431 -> -0.09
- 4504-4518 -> -0.22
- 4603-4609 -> -0.07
